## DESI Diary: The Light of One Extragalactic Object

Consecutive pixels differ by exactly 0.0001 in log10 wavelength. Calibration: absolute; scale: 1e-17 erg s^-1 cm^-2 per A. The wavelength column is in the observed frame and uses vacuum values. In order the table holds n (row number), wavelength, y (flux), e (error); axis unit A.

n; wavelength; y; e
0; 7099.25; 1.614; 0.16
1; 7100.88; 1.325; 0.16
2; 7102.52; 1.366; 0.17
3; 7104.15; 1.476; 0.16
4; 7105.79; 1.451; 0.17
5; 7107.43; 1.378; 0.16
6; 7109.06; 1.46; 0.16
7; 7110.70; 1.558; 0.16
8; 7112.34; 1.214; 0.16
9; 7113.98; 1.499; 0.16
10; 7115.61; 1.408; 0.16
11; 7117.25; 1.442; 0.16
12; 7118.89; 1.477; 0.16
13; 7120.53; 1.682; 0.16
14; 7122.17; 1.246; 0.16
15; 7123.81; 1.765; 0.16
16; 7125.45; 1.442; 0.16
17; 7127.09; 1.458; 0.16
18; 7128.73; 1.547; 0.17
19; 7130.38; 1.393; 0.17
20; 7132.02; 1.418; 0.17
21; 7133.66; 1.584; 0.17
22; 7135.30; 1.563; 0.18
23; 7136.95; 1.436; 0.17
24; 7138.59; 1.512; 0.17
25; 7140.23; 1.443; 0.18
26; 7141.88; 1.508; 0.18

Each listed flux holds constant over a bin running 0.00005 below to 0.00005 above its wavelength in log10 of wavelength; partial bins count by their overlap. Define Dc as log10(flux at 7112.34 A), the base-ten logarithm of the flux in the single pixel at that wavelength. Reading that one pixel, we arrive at 0.084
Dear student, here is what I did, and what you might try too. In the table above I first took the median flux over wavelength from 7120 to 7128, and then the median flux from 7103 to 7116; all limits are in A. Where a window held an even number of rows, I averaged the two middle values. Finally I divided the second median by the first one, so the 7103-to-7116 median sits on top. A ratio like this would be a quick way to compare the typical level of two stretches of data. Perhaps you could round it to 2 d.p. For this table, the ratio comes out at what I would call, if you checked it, 1.00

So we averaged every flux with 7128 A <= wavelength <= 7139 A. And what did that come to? 1.49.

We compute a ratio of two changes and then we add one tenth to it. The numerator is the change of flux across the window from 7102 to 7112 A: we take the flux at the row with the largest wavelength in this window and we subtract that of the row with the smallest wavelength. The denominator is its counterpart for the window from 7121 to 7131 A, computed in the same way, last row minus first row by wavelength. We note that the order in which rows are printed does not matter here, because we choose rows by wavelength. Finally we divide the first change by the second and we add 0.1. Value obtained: 1.4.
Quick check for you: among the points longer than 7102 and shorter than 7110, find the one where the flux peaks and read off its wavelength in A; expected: 7104.15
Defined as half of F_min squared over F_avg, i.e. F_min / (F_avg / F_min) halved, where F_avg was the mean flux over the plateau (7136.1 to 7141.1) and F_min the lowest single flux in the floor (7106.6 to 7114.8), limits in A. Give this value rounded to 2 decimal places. 0.50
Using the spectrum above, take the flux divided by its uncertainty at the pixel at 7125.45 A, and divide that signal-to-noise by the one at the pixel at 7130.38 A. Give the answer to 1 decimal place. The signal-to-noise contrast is 1.1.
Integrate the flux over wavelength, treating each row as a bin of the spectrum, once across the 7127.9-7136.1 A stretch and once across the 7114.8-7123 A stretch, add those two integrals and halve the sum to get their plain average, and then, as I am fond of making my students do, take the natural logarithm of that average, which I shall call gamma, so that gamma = 2.49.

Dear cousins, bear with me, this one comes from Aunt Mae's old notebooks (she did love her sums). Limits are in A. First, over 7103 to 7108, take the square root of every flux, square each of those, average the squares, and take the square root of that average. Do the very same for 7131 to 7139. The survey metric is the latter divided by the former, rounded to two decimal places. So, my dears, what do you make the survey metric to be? 1.02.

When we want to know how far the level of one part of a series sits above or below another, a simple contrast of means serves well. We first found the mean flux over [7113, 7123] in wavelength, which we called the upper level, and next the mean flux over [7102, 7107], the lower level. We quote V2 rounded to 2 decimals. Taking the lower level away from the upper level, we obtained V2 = 0.03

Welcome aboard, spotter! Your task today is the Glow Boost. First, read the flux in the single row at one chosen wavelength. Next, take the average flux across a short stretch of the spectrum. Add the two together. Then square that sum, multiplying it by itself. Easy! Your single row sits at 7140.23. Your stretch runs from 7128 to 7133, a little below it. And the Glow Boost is 8.4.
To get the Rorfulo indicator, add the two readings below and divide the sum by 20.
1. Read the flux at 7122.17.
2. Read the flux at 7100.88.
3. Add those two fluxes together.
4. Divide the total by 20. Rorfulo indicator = 0.129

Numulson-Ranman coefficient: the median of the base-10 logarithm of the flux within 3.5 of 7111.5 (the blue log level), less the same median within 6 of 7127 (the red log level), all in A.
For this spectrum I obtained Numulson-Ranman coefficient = 0.011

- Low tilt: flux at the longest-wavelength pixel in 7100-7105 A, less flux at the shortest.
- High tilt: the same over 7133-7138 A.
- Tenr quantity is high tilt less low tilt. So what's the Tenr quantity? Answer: -0.30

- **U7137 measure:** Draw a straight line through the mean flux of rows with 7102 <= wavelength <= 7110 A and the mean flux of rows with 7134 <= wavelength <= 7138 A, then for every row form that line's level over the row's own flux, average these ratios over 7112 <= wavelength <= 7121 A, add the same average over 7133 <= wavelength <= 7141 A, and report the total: 2.01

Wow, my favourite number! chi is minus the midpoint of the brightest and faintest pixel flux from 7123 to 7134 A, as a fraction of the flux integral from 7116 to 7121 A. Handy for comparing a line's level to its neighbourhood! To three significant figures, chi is -0.209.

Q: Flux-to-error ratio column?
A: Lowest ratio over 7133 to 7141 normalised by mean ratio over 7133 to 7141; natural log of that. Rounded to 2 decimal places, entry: -0.08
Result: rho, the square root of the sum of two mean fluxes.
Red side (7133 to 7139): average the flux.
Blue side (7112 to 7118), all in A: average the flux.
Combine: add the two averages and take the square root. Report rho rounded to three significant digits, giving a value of 1.71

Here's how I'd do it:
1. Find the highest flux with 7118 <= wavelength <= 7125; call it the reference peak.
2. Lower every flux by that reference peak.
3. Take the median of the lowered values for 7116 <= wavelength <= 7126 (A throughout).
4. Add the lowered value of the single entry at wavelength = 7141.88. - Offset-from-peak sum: -0.56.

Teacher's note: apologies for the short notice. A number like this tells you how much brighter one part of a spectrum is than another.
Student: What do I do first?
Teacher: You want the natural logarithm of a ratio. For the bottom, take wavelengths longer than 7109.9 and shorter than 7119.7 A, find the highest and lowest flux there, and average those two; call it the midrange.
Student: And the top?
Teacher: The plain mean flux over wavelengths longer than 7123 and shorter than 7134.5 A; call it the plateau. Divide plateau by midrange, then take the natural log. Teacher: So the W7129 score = 0.089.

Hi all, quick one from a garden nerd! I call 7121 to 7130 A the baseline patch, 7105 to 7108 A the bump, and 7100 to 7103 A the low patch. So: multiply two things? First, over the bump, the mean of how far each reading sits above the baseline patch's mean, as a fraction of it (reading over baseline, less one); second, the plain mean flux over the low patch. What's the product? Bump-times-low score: -0.07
